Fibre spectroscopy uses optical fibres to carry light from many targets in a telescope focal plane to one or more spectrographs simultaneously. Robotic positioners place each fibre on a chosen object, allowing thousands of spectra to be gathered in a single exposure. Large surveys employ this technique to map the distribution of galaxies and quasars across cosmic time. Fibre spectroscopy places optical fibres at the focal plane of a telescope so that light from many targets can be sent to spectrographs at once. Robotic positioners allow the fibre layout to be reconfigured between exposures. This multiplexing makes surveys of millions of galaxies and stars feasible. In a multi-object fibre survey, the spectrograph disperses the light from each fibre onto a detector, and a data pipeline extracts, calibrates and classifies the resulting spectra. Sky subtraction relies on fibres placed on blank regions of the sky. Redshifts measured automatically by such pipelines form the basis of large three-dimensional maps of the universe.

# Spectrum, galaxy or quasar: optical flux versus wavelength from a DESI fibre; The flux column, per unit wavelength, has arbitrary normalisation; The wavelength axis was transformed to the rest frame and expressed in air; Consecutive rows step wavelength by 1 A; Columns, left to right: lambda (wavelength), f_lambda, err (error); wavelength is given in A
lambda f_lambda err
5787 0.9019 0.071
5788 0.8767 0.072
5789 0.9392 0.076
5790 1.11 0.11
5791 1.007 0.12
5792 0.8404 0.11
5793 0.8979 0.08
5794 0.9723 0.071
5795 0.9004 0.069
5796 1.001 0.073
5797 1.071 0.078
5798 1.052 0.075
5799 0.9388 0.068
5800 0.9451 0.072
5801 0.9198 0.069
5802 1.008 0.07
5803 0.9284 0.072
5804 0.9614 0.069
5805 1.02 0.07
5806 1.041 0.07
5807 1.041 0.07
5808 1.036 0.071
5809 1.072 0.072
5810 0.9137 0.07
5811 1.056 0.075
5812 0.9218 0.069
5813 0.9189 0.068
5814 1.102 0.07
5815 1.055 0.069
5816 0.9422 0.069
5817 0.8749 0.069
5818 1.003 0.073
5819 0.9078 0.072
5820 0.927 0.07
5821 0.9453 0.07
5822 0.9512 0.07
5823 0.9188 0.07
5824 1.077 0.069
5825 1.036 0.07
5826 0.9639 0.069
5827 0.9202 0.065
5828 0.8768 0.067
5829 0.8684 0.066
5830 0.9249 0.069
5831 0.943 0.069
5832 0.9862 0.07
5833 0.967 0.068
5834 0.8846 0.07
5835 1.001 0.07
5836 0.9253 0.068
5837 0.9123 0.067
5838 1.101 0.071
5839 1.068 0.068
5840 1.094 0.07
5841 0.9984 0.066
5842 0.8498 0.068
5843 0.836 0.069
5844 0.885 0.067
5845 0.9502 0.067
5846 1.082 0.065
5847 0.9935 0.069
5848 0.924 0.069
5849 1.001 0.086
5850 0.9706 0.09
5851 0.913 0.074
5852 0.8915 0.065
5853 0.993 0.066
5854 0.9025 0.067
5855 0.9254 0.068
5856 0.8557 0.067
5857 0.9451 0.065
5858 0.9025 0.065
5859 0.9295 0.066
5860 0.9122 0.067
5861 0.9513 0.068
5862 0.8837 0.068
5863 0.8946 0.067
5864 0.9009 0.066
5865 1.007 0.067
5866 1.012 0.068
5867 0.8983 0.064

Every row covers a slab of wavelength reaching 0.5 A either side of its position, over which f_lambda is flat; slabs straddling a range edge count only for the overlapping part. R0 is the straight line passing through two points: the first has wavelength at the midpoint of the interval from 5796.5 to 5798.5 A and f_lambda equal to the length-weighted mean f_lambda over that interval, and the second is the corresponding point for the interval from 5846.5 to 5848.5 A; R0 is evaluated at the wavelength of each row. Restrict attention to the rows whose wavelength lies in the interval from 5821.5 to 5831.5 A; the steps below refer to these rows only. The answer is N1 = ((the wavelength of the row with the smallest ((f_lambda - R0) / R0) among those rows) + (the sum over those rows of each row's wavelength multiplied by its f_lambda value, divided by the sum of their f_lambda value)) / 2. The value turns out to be 5827.7 A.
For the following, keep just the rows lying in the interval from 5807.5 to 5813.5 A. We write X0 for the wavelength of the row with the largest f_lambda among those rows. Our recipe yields 5809 A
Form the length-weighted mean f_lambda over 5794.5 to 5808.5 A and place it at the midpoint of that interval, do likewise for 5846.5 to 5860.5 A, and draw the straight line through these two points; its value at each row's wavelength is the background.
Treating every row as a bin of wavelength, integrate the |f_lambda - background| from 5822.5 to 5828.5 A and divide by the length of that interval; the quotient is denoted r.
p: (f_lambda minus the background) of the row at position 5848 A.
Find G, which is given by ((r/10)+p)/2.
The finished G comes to 0.00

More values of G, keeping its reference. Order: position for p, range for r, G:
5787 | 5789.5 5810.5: -0.05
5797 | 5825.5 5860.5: 0.04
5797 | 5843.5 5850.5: 0.04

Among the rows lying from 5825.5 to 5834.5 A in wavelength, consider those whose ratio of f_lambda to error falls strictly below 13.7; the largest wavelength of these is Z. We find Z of 5834 A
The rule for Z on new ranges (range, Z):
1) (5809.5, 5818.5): 5817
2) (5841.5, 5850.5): 5850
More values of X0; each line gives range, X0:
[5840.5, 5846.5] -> 5846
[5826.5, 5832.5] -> 5832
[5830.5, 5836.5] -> 5835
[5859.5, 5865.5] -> 5865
